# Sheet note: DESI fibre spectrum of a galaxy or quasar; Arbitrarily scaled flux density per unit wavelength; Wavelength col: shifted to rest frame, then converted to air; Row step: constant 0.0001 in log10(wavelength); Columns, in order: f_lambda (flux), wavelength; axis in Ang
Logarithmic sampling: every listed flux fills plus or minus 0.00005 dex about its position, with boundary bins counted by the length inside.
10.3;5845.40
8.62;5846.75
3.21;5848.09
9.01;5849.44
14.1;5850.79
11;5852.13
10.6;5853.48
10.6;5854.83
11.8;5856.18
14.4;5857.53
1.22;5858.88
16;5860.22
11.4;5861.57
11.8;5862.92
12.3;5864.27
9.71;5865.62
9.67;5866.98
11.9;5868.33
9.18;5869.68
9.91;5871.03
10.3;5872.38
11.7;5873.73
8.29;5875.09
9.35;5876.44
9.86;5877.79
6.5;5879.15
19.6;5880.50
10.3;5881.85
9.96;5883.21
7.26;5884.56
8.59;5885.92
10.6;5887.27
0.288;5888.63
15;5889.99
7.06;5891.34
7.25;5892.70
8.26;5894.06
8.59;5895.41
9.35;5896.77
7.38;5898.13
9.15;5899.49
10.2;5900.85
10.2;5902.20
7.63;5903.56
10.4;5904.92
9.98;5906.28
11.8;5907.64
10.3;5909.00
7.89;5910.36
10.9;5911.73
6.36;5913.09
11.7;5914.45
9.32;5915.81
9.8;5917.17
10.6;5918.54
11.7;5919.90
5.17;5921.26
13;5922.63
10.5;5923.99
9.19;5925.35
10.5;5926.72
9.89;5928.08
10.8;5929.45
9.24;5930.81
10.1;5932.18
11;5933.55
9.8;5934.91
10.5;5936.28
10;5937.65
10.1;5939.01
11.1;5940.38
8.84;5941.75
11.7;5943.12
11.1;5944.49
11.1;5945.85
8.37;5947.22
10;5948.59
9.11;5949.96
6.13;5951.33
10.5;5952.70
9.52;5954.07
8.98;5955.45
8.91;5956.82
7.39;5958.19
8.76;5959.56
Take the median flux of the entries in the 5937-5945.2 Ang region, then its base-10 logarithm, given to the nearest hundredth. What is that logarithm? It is 1.03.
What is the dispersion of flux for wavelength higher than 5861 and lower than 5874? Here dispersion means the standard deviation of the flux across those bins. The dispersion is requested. 1.1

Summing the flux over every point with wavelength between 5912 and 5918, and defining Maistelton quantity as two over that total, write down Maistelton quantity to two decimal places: 0.05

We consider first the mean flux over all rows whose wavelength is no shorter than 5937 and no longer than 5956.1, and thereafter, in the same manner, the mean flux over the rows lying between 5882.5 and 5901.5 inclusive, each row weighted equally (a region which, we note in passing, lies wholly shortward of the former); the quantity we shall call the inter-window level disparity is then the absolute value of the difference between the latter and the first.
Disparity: 1.26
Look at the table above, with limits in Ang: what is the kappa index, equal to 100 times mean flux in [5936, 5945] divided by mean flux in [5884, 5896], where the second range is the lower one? 129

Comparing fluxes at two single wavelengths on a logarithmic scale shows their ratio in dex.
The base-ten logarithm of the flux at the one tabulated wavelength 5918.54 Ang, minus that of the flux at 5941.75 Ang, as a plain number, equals 0.1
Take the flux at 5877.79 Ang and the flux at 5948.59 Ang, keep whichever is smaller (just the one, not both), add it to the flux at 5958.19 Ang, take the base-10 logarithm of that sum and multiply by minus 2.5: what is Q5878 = -3.09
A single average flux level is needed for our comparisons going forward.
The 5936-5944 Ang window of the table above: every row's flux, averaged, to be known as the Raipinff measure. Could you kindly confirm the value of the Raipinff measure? 10.4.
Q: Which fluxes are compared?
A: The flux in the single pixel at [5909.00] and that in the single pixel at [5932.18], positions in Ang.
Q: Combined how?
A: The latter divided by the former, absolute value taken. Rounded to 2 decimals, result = 0.98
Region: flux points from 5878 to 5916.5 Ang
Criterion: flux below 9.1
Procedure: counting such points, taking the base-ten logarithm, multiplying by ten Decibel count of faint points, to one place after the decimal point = 10.8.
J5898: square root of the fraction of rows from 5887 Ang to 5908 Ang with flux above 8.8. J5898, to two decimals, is 0.75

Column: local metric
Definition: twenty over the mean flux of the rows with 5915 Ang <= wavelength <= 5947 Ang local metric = 1.96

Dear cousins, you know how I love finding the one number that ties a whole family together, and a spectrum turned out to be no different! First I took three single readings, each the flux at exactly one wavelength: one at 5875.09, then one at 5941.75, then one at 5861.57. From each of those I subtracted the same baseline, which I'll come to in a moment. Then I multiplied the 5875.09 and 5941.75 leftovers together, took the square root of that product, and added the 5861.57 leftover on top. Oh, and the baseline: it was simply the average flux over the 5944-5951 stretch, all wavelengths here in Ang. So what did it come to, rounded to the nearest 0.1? 2.8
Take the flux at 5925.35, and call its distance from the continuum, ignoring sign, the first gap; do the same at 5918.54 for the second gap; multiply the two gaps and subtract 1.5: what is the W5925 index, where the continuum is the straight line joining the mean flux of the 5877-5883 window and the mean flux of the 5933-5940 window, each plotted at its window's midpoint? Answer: -1.4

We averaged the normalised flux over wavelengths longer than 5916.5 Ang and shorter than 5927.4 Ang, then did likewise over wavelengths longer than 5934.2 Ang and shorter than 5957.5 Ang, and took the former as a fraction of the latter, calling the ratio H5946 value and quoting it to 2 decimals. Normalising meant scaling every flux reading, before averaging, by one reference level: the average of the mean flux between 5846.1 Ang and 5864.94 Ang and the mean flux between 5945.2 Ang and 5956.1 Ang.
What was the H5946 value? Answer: 1.03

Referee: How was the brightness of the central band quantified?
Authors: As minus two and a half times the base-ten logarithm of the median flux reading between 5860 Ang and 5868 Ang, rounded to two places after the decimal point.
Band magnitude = -2.66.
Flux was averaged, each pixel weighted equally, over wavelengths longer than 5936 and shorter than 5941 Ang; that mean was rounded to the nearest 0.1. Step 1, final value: 10.4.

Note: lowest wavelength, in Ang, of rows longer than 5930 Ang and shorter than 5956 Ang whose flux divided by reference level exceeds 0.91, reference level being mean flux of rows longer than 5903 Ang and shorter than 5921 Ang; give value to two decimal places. 5930.81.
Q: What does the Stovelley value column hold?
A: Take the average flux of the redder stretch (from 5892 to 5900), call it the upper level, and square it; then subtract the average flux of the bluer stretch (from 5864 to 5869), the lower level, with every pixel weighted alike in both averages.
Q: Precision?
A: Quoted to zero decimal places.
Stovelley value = 58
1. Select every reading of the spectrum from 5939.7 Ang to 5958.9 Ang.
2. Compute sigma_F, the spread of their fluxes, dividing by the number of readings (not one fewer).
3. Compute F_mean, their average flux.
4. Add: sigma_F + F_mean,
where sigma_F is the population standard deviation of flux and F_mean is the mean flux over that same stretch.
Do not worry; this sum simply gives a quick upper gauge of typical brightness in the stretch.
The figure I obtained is 11.0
